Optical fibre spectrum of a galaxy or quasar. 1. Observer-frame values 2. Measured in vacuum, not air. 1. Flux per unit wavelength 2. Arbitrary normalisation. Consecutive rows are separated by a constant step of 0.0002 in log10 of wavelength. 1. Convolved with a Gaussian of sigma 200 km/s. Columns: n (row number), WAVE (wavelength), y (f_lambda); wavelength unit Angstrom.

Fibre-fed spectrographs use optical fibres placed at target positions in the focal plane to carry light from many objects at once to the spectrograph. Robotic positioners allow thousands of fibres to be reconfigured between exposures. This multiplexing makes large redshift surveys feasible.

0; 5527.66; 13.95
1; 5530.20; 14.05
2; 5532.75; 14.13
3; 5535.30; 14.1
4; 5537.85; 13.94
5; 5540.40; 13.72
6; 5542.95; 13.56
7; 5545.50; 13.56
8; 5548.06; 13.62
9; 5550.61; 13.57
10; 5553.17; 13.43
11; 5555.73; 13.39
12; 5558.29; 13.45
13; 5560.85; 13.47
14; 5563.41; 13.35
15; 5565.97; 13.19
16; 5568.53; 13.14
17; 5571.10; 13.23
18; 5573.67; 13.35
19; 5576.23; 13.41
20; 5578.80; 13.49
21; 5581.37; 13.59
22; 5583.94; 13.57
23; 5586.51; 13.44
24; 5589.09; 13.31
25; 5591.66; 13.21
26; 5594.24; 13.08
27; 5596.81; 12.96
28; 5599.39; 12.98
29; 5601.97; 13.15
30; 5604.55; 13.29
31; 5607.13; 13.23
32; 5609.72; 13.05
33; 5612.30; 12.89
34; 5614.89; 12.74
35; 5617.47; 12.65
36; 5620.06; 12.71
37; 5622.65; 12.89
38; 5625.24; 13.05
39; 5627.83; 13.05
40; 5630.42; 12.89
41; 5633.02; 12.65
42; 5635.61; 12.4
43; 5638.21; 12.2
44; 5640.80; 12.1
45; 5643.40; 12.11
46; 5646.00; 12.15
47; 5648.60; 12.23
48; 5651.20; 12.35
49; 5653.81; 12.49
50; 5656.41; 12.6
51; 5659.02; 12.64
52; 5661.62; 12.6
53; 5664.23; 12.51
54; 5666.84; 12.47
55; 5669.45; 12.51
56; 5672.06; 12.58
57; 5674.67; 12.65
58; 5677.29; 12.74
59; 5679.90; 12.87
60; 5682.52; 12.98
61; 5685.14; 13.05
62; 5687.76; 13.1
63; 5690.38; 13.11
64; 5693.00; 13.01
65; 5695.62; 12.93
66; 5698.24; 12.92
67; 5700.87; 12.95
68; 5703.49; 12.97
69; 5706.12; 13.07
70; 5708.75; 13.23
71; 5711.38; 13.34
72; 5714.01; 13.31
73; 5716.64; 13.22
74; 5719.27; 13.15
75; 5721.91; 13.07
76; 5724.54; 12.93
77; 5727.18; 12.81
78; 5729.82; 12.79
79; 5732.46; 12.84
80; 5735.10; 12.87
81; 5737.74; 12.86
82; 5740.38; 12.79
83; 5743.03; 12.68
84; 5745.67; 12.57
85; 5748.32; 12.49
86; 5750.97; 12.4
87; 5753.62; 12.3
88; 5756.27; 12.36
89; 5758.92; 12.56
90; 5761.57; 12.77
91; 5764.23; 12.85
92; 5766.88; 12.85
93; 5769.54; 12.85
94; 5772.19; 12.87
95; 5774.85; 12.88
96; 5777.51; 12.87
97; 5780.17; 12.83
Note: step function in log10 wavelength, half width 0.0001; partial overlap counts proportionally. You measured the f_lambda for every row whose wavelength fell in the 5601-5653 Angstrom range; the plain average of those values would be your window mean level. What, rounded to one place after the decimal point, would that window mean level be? 12.7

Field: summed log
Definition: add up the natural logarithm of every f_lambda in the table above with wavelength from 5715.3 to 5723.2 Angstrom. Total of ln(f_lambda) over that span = 7.73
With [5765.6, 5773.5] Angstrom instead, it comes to 7.66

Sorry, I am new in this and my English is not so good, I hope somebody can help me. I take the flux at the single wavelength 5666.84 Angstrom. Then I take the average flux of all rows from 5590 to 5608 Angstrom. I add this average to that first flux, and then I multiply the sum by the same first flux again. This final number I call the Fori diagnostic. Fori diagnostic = 319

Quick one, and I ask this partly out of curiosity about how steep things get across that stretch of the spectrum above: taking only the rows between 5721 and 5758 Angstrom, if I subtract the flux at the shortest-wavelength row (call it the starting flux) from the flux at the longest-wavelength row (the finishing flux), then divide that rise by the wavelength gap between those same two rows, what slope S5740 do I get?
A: -0.021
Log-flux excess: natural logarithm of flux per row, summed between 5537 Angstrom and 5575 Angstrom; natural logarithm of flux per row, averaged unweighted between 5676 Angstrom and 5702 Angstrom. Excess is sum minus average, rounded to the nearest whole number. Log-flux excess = 36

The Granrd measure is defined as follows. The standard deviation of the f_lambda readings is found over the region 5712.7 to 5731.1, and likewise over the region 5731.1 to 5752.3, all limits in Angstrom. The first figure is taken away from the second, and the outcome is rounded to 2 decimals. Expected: -0.02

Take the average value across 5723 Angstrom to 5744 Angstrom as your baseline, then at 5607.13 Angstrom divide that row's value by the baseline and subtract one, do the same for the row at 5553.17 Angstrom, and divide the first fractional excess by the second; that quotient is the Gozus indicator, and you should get 0.67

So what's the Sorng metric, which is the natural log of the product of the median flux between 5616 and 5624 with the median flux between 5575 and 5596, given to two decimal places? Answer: 5.14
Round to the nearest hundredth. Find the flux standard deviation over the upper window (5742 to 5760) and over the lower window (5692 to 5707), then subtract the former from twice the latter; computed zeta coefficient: -0.02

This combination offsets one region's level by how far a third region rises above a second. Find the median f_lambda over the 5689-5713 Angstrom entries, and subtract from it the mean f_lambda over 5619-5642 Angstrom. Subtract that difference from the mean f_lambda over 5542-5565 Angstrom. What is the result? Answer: 13.1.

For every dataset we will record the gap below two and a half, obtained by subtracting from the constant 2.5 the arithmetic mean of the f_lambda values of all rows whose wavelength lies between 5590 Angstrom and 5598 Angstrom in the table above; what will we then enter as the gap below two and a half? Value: -10.6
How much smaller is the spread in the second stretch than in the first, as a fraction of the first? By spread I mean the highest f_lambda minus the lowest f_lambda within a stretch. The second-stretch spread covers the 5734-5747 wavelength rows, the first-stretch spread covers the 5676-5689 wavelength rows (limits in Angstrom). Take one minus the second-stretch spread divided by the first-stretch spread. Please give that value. 0.2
